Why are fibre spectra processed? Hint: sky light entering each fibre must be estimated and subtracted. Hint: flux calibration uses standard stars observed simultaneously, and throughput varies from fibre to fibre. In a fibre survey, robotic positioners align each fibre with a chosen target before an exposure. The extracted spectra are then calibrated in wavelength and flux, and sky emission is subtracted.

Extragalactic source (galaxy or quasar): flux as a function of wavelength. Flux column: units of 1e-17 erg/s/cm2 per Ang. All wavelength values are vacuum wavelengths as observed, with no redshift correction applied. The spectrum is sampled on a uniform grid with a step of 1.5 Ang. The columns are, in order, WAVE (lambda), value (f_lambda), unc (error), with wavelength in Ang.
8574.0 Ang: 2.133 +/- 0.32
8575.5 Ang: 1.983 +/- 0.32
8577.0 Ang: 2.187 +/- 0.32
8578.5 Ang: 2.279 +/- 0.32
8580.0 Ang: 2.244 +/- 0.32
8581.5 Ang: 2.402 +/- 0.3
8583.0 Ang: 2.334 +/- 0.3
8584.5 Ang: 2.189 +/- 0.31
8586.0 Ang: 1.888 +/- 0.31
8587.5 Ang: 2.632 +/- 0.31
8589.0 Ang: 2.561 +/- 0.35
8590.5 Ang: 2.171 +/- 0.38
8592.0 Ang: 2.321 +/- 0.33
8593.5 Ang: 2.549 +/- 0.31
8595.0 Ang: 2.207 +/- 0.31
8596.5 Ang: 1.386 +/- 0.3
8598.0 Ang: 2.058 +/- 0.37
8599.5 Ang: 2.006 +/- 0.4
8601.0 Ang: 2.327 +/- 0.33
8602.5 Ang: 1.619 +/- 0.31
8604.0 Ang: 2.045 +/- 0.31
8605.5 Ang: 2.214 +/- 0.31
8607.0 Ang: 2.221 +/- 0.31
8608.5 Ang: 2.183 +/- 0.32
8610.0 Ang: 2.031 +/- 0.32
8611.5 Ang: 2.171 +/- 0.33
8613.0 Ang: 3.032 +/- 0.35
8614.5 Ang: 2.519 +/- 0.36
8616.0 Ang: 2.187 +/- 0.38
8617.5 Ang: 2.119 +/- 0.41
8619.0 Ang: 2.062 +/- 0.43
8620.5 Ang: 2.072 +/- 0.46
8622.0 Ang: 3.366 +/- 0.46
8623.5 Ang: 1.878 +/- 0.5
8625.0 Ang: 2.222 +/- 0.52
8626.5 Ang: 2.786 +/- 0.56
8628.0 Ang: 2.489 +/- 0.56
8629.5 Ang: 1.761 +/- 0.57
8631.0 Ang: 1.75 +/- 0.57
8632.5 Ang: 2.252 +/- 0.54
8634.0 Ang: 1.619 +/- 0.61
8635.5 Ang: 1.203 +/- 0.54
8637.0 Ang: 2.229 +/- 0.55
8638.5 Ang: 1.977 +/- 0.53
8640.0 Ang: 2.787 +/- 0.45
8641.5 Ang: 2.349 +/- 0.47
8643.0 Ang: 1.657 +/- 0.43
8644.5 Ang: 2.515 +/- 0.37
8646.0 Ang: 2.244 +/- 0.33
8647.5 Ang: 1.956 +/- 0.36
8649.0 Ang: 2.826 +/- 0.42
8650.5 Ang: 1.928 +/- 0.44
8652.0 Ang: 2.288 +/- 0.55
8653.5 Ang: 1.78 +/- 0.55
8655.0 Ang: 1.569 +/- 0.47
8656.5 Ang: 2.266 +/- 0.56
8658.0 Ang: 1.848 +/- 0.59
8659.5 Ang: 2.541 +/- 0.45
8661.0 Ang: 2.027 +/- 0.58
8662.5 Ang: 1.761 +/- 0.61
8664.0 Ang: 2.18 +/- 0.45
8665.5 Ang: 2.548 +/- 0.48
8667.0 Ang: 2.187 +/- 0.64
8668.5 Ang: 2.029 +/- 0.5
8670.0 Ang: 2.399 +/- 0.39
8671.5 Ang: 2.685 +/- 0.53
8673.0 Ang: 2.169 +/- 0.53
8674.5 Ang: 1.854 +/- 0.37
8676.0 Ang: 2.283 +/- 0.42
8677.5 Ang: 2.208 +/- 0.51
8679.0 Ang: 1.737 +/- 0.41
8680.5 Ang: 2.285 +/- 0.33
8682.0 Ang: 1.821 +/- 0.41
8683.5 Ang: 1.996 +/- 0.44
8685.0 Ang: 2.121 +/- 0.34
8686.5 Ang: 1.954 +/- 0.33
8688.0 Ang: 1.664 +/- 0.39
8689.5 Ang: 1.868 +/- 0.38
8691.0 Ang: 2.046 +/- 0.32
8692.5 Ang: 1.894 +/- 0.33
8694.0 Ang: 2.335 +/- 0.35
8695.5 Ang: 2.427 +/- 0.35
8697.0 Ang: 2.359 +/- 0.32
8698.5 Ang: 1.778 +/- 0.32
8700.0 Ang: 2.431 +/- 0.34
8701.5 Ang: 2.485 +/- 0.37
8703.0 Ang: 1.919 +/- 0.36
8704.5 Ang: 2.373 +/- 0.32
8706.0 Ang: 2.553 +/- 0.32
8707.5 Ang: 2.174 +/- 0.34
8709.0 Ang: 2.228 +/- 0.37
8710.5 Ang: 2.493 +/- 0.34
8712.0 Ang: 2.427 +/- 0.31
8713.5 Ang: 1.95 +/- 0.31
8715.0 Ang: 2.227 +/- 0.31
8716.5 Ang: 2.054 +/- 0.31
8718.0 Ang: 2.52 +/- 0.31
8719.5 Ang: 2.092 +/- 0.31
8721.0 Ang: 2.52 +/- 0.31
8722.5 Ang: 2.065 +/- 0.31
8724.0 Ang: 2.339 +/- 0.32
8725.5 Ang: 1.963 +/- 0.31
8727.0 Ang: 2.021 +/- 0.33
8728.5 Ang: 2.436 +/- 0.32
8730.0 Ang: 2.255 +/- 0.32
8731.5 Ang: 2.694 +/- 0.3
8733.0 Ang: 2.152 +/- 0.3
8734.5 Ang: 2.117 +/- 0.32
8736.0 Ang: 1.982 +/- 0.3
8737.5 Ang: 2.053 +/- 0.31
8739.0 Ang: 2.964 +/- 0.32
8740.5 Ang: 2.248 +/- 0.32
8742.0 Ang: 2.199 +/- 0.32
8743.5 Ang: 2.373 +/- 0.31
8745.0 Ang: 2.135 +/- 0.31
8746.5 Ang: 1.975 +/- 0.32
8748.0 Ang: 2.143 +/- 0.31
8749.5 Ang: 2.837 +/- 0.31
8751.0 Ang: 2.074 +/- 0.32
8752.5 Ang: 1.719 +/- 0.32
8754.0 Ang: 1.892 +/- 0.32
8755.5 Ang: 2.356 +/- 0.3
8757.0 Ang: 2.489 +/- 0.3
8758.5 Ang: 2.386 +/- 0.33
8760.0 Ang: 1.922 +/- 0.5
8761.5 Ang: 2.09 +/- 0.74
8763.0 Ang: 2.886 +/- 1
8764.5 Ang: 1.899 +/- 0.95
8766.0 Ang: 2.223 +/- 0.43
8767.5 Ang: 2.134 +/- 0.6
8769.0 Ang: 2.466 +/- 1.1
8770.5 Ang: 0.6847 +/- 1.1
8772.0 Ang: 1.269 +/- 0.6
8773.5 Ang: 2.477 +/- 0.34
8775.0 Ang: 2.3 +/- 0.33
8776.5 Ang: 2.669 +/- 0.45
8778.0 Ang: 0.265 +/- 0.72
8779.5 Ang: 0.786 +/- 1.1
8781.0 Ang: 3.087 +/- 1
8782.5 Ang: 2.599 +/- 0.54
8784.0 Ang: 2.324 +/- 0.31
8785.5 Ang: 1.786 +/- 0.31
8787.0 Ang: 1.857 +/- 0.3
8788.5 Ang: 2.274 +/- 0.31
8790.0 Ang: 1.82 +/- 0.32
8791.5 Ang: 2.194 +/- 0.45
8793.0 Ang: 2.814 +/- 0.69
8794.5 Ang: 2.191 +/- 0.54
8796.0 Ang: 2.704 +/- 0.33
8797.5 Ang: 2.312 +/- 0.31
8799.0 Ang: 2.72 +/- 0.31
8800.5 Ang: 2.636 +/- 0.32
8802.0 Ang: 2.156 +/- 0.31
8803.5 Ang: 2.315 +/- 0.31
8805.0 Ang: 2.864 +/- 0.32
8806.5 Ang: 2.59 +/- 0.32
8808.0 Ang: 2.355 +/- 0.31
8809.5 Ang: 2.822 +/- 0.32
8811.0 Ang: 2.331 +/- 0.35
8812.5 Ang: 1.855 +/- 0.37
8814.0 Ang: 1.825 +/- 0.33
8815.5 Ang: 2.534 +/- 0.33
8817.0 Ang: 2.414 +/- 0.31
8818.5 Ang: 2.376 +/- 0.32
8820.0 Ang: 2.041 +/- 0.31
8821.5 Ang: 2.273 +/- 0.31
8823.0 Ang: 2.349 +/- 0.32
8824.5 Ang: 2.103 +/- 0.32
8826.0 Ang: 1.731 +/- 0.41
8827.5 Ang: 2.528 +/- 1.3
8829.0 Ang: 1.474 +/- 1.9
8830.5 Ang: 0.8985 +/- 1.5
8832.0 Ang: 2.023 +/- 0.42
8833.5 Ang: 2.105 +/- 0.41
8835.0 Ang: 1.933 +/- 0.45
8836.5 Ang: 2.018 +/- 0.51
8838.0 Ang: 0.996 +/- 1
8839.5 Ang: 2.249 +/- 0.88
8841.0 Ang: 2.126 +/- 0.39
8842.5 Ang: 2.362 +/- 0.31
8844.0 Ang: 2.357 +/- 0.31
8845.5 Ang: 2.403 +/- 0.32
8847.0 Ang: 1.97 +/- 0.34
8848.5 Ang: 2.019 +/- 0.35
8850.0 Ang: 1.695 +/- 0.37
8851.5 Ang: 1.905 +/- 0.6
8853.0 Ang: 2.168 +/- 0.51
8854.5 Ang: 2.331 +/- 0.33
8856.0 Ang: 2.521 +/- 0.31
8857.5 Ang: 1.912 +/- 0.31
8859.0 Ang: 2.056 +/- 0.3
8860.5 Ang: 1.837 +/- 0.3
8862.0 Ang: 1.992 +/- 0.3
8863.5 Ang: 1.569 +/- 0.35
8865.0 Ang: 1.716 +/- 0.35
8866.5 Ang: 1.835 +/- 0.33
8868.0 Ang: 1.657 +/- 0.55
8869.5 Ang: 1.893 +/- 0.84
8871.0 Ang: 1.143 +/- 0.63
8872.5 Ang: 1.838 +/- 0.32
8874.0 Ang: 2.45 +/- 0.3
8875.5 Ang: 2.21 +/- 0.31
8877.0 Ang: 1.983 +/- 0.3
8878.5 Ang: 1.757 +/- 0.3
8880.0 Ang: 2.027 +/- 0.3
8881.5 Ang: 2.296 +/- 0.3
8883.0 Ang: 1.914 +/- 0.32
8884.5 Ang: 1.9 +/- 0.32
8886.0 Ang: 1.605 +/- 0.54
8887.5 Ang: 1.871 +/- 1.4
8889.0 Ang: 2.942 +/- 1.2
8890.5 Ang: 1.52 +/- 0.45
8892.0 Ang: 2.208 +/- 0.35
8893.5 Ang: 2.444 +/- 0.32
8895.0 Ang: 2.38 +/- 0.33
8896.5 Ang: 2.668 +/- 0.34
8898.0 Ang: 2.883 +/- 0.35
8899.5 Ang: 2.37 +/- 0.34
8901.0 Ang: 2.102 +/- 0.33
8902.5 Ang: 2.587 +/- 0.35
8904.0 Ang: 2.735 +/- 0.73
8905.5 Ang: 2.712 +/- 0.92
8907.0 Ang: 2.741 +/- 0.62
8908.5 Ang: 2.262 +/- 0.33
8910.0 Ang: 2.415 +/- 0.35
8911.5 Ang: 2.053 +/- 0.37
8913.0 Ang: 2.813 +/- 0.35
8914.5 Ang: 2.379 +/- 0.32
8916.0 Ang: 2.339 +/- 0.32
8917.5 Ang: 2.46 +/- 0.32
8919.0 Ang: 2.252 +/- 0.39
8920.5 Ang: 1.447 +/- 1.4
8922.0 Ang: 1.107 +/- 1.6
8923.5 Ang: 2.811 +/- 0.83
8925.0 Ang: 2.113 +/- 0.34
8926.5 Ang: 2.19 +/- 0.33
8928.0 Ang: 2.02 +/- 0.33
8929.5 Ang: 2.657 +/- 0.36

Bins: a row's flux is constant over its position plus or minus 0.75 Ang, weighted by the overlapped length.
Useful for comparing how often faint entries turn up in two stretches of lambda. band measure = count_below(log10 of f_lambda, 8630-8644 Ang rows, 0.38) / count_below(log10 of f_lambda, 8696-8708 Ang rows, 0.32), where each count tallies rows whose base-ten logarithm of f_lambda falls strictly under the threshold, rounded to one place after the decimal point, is 4.0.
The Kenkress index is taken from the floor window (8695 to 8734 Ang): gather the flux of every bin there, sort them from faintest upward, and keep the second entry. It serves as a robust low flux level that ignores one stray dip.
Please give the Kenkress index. 1.919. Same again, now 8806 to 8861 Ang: 0.996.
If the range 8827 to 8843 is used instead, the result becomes 0.996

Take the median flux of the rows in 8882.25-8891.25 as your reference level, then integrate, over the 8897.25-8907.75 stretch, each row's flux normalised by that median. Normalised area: 14.4 Ang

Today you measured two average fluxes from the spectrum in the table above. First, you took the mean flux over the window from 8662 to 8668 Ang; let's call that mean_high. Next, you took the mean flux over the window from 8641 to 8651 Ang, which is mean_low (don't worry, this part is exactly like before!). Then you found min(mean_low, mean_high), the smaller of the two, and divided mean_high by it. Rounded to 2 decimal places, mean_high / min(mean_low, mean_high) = 1.00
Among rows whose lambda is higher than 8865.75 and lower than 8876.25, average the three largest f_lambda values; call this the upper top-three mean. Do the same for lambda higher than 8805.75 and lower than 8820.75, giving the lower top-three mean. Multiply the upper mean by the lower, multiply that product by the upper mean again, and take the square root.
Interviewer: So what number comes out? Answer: 3.6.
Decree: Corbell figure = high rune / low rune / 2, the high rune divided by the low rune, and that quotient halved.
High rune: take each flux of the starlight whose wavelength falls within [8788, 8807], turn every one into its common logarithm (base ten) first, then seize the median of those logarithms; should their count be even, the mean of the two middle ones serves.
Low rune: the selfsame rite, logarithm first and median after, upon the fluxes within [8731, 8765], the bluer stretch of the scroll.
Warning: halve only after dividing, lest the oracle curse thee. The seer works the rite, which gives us 0.55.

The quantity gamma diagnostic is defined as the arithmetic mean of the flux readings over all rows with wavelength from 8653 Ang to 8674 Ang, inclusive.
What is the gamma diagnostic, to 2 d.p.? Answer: 2.14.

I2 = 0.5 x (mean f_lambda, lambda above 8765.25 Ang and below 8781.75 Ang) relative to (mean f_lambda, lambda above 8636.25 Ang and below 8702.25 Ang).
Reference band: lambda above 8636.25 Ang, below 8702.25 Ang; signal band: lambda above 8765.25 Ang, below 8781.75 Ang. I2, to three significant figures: 0.432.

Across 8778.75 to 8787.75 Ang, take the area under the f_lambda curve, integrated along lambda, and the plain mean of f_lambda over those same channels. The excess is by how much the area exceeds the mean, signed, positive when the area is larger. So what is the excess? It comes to 17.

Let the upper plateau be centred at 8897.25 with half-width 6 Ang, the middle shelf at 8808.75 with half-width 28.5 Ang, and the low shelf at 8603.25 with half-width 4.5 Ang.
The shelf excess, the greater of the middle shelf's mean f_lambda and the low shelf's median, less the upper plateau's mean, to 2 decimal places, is -0.21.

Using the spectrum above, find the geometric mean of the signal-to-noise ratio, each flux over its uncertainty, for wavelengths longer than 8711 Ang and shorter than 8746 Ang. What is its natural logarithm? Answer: 1.97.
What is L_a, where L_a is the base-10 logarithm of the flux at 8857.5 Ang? 0.28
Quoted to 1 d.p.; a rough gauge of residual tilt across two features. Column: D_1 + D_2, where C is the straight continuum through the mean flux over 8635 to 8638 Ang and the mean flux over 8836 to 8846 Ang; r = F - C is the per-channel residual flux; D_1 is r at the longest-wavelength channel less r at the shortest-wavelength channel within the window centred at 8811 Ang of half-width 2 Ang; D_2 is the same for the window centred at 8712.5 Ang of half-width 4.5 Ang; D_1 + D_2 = -1.2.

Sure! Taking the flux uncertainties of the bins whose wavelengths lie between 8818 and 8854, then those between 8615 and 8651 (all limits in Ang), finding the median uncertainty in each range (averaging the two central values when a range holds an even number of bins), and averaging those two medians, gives 0.43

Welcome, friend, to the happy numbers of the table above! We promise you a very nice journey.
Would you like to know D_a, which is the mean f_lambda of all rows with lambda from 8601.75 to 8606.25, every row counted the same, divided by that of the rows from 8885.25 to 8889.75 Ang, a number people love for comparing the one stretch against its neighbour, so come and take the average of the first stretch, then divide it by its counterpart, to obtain 0.92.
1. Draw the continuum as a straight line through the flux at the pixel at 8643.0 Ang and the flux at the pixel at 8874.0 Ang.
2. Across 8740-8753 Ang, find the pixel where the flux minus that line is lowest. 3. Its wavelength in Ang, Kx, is 8752.5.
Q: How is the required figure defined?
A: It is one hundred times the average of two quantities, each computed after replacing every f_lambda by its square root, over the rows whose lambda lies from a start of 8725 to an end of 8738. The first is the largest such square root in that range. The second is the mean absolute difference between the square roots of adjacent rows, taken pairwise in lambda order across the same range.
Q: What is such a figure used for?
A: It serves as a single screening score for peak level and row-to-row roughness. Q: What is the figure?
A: 86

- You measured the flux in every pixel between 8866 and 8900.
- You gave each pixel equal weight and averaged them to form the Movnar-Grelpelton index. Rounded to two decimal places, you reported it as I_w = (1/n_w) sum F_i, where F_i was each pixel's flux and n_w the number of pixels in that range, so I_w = 2.08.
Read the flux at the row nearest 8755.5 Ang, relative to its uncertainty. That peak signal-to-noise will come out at 7.9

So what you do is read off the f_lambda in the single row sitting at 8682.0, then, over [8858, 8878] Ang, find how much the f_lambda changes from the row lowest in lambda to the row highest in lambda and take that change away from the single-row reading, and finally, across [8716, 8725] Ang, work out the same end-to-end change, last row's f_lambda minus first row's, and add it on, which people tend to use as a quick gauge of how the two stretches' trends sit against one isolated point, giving 2.2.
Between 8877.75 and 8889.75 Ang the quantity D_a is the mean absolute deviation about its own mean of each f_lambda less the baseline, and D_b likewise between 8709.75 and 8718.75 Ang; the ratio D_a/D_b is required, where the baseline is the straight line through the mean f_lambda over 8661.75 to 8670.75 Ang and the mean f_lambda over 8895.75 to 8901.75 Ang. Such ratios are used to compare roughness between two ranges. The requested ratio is 1.4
